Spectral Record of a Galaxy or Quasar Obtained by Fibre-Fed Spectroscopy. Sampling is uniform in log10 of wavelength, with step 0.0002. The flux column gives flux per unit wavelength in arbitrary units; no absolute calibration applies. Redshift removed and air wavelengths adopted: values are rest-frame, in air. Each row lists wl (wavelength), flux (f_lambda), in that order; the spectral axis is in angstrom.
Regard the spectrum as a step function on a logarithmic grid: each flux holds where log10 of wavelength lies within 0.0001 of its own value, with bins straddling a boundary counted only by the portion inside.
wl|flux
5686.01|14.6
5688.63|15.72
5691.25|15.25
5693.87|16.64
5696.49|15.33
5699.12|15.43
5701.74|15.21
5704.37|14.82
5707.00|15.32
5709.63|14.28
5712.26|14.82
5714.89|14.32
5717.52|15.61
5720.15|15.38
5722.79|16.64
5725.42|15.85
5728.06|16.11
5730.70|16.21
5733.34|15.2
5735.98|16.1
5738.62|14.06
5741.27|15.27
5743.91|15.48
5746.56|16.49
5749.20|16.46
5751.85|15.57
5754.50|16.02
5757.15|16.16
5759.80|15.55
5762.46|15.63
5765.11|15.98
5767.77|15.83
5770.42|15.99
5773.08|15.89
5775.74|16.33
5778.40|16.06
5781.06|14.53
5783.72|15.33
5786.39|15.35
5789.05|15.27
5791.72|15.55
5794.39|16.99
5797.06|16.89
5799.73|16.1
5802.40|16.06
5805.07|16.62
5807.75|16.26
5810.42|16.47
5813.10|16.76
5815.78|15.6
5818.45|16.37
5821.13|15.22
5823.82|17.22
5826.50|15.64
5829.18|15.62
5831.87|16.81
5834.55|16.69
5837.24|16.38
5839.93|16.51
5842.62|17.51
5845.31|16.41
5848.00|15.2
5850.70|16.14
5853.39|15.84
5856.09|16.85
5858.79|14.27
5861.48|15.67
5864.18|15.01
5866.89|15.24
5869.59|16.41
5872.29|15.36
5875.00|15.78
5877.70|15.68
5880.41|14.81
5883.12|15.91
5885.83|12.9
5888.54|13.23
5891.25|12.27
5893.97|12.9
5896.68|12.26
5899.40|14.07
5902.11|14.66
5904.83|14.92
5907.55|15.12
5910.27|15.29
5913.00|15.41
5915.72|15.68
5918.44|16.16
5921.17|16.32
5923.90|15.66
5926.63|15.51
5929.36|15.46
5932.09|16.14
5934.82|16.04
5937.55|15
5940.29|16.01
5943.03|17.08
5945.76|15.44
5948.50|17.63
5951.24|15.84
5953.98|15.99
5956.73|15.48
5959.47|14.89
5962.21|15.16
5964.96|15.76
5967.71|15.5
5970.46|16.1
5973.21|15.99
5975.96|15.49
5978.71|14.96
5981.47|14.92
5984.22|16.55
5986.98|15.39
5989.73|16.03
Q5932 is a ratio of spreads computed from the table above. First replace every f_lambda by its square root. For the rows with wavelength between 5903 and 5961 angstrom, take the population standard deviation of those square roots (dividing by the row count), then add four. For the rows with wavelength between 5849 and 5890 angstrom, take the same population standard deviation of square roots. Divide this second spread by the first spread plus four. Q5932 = 0.034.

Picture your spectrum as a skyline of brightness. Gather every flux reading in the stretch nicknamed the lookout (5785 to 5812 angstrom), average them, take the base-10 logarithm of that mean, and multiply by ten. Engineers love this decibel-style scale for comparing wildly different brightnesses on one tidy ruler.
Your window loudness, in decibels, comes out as 12.1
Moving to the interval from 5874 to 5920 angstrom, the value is 11.6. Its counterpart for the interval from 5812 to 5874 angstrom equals 12.0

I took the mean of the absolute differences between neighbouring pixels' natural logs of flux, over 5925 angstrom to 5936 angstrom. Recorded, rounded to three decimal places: 0.017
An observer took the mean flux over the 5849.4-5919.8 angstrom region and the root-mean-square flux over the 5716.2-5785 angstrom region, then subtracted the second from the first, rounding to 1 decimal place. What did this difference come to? -0.9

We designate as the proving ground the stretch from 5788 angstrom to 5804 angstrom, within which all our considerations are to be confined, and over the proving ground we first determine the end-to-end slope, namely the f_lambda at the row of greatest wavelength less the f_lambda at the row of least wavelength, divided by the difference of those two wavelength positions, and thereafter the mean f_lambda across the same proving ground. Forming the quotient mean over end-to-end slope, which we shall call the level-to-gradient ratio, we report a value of 273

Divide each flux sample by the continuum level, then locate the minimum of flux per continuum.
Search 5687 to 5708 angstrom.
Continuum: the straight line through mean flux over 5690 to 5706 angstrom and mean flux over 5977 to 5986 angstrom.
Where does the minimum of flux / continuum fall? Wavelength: 5704.37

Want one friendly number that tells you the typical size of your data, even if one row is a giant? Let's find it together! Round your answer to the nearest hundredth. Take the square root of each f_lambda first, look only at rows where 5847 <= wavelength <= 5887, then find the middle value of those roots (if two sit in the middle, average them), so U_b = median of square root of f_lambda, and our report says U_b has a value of 3.96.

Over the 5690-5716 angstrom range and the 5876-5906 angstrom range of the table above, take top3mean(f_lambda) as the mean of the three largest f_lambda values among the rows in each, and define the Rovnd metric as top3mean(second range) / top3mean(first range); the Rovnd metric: 0.98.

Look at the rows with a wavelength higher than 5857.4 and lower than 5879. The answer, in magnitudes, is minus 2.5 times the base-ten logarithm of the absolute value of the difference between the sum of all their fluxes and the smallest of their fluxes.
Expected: -5.10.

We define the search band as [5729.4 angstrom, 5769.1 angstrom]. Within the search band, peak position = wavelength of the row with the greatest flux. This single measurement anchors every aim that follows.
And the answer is 5746.56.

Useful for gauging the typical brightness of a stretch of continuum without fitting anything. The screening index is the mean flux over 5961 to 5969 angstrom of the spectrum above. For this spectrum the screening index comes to 15.5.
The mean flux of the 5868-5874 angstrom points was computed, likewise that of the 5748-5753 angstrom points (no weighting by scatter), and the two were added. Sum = 31.9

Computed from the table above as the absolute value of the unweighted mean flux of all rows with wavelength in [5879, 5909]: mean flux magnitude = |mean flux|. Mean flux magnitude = 13.9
